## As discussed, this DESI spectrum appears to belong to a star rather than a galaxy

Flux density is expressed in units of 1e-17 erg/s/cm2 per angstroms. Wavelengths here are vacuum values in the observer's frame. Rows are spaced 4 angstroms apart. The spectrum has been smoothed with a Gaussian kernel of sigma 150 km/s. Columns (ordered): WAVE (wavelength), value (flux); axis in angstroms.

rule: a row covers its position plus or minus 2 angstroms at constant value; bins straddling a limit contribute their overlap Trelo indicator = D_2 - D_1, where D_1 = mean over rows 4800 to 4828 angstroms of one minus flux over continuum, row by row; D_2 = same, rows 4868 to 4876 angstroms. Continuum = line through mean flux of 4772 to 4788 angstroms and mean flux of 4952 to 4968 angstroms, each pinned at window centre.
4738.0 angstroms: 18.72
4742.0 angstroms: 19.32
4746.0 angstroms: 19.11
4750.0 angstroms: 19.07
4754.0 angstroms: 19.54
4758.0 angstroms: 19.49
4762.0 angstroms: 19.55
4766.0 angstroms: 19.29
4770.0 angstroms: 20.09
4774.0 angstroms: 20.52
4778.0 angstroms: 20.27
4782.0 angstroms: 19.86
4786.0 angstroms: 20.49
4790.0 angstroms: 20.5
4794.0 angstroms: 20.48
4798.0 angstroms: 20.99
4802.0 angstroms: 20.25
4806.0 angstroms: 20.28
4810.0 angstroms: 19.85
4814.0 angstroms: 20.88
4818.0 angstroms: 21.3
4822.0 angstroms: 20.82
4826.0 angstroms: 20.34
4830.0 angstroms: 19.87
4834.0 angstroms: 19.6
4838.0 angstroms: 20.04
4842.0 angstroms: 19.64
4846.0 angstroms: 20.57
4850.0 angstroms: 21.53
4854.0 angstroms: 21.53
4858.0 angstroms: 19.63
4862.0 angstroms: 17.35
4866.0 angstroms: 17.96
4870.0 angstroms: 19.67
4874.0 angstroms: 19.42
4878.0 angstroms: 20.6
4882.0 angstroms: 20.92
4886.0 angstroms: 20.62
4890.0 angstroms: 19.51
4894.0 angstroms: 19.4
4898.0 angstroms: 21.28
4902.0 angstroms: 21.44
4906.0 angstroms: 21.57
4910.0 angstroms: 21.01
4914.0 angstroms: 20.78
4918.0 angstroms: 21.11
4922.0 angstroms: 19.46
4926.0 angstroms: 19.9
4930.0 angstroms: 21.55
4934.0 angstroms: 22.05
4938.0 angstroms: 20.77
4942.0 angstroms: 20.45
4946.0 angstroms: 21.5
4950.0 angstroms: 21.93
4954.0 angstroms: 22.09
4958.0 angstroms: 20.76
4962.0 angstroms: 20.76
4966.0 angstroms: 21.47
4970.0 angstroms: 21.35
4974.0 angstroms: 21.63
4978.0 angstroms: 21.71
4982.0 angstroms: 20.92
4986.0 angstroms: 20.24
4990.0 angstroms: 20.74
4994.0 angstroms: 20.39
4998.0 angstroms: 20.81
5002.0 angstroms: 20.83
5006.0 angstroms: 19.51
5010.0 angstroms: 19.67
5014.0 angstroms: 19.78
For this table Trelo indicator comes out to 0.063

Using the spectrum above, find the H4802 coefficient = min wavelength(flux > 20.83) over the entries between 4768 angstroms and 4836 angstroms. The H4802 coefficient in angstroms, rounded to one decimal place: 4798.0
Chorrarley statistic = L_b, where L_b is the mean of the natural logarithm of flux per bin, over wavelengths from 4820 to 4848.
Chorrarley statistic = 3.00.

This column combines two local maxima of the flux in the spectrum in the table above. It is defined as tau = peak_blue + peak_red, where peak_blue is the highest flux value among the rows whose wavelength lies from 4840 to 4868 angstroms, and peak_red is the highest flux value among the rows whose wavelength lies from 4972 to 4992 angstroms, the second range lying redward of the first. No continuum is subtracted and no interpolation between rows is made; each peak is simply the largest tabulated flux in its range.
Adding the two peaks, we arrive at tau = 43.2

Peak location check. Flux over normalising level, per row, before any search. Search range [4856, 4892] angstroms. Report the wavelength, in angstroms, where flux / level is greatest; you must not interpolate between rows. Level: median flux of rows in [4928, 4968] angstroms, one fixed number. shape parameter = 4882.0 angstroms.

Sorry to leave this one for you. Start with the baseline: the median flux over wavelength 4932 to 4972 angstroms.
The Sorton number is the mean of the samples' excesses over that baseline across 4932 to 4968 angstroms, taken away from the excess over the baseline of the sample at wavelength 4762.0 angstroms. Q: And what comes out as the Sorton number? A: -1.8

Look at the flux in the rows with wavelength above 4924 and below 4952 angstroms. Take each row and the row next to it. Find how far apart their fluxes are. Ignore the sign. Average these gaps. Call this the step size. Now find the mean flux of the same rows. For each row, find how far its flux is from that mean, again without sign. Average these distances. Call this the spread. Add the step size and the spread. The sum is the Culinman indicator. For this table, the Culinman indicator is 1.5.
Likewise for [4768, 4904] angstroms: 1.3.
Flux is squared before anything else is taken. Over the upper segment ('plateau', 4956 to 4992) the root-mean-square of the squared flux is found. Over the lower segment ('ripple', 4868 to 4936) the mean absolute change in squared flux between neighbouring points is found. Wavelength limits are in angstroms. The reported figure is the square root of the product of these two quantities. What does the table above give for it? 111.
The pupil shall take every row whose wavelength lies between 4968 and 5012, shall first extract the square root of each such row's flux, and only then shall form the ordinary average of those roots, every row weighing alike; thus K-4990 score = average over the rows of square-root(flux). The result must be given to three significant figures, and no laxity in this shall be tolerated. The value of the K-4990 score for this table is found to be 4.55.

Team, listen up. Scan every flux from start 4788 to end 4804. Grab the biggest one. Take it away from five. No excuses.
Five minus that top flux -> -16.0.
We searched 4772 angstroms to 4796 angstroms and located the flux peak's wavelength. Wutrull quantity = 4774.0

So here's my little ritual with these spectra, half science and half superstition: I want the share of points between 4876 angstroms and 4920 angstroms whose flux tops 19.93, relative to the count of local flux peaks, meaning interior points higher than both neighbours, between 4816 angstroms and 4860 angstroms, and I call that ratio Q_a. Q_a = 0.82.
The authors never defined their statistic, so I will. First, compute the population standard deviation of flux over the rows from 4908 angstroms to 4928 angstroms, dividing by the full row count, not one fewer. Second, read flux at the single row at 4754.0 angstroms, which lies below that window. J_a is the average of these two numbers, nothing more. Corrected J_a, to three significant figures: 10.1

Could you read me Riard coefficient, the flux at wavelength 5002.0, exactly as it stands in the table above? 20.83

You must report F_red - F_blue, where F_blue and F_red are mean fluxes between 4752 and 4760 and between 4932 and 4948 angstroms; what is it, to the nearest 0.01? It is 1.68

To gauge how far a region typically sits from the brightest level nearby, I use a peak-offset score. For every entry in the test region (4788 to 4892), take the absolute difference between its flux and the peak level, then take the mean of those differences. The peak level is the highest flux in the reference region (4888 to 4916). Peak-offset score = 1.41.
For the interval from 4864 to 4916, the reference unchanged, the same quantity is 1.25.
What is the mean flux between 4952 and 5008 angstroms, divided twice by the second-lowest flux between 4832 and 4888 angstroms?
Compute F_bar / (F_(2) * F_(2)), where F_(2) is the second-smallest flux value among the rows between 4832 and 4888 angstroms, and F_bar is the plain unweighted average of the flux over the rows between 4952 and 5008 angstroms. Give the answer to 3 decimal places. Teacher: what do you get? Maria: 0.065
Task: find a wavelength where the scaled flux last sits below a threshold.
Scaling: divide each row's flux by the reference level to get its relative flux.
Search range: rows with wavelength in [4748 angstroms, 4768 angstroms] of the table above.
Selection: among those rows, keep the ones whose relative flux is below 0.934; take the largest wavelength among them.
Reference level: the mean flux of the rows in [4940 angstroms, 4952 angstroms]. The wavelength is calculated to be 4766.0 angstroms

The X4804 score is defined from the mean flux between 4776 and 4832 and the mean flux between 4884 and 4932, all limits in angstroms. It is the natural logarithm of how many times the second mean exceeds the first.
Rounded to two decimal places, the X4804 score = 0.01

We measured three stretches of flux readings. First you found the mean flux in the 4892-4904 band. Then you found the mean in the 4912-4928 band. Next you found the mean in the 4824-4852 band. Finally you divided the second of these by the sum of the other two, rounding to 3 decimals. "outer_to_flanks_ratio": 0.496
